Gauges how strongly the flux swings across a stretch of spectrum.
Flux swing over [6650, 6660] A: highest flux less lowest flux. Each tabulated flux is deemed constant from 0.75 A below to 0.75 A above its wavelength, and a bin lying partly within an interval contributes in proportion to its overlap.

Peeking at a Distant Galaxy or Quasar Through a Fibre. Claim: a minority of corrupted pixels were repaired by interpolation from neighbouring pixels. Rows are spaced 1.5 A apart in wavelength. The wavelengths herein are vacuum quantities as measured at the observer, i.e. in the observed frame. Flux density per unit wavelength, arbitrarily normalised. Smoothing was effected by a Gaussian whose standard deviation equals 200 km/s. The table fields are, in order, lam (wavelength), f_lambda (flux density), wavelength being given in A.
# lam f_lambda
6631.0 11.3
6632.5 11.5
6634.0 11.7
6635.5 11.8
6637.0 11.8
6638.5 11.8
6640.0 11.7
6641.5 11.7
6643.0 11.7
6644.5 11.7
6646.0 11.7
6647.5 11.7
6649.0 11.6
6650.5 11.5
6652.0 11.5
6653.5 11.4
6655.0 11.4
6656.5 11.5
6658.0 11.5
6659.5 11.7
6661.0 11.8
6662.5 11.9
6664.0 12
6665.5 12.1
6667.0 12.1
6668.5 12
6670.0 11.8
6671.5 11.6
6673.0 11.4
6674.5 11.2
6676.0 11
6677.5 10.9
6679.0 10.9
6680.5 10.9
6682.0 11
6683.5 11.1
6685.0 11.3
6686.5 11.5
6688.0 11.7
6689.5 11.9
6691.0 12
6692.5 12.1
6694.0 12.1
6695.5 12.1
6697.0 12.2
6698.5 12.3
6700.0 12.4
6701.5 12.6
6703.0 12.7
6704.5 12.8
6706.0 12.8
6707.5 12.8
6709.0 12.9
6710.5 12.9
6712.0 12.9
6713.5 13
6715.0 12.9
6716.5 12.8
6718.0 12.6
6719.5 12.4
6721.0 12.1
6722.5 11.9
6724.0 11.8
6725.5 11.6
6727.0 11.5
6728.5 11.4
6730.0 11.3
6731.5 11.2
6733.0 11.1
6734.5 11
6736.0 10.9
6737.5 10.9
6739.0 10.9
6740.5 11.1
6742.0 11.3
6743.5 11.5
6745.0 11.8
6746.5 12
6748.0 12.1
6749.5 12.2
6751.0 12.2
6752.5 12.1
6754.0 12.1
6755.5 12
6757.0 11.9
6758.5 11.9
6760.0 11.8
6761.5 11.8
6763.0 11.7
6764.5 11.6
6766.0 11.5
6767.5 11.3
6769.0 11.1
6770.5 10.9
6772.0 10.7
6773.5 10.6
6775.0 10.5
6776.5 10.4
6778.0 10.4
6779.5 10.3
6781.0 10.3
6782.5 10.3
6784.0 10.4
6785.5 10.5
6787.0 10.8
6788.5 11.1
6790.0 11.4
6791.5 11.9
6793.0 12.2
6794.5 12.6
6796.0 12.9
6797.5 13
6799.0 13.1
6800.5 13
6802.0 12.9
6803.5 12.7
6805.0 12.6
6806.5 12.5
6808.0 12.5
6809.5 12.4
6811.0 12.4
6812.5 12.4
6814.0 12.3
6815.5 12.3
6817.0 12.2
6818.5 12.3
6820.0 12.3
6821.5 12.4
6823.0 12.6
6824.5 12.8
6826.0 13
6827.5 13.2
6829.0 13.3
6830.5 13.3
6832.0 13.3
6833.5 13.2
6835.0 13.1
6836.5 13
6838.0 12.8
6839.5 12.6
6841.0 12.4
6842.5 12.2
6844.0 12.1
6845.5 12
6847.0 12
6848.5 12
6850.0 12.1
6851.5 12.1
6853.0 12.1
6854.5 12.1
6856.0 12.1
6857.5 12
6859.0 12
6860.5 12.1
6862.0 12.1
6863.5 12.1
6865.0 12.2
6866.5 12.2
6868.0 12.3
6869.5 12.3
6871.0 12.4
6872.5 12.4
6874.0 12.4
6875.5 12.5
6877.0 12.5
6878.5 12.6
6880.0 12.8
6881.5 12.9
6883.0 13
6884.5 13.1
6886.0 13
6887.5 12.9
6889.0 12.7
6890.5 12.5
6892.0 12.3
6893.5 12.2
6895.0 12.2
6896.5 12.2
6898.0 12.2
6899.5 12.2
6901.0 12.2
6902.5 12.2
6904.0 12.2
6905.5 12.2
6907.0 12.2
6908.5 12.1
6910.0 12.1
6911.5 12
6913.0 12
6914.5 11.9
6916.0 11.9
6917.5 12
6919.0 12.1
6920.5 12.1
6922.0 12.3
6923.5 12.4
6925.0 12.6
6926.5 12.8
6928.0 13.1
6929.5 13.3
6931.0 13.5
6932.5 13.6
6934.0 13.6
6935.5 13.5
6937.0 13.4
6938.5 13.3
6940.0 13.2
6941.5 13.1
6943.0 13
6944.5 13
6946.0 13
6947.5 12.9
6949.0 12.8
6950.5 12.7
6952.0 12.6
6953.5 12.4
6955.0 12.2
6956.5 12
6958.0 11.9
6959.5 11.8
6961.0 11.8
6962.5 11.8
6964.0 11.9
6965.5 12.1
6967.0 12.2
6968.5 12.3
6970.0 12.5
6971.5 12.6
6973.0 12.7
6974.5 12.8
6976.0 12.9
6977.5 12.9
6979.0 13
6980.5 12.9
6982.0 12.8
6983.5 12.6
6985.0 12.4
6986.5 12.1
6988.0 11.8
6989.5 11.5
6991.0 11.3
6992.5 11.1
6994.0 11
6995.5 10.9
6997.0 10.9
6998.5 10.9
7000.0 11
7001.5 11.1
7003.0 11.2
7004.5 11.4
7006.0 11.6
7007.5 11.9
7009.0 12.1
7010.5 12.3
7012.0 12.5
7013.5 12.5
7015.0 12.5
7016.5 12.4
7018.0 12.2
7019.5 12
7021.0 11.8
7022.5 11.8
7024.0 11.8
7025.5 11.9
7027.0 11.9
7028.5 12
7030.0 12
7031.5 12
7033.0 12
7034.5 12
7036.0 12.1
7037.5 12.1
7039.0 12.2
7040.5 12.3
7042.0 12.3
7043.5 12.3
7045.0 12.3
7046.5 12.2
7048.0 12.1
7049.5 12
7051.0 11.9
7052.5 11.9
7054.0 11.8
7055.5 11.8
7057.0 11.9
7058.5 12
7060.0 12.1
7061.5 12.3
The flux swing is 0.3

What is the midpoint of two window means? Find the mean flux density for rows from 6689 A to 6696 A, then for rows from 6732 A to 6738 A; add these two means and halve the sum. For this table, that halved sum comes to 11.5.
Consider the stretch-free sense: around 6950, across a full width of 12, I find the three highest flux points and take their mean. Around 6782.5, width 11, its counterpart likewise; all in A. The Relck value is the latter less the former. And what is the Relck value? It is -2.4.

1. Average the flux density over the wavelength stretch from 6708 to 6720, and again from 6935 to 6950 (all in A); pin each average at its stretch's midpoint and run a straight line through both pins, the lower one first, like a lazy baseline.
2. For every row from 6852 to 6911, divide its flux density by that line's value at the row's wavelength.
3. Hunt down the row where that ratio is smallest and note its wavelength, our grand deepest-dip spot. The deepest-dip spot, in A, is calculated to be 6859.0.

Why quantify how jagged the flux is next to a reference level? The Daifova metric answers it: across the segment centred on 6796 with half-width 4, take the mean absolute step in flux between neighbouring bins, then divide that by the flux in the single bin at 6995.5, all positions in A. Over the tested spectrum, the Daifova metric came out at 0.021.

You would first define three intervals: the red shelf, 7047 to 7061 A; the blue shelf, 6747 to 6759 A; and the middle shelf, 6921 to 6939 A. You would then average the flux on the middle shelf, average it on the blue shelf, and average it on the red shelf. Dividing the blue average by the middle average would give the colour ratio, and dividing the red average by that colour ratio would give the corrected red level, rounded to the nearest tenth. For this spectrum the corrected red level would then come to 13.0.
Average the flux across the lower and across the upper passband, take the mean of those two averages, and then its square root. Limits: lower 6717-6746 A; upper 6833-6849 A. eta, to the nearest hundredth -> 3.46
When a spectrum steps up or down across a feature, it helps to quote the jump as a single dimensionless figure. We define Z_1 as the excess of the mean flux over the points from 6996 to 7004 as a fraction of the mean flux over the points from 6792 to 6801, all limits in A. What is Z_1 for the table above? -0.14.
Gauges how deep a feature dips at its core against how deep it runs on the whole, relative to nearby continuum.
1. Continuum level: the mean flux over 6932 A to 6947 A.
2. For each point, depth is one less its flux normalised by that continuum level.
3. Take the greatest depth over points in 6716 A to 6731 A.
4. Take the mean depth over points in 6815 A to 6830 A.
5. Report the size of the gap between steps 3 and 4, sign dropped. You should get 0.10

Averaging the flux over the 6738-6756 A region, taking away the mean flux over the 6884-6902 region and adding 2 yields 1.30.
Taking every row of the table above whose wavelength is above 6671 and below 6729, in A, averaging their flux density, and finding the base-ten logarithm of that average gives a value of 1.079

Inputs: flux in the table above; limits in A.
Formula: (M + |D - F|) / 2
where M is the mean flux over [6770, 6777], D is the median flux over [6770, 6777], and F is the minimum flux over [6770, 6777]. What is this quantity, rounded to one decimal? 5.4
